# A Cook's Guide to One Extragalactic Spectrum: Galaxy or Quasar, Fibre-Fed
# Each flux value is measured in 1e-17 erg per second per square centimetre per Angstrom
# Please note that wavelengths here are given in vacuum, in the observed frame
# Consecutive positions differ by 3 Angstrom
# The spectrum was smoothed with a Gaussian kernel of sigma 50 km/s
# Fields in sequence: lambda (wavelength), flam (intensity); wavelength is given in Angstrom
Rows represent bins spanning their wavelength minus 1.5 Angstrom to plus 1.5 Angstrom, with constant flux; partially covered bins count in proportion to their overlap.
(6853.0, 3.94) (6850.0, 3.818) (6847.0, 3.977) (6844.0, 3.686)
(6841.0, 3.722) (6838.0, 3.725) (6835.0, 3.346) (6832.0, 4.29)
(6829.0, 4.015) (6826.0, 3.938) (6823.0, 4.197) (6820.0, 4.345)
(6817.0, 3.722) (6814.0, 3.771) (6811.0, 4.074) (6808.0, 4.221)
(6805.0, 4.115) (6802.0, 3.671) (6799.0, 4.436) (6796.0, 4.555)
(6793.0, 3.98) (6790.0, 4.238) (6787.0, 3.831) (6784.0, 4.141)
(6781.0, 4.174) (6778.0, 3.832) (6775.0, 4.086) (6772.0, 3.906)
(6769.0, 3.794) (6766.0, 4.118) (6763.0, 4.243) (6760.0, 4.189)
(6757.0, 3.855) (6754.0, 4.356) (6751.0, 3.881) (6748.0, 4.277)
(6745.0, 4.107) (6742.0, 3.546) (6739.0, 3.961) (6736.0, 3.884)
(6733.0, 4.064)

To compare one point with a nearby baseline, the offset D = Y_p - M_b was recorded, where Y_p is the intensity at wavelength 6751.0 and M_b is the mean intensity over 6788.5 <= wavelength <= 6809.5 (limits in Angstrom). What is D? -0.3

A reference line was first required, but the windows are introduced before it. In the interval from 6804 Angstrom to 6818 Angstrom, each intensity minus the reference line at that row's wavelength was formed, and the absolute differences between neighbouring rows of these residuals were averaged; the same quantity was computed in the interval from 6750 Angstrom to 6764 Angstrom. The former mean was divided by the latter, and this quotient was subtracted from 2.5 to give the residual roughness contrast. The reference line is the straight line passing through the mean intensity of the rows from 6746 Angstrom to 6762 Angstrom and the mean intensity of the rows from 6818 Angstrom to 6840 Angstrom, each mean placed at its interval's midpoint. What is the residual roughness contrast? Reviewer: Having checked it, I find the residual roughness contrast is 2.1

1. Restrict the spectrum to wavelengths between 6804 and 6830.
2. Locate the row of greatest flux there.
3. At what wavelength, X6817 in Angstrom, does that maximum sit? 6820.0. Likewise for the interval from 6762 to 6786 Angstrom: 6763.0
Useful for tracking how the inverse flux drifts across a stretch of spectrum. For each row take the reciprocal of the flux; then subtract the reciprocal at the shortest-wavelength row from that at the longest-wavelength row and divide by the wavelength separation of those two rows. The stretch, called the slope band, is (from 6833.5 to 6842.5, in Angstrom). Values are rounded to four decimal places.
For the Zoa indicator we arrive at -0.0050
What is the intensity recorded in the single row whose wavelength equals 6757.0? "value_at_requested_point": 3.855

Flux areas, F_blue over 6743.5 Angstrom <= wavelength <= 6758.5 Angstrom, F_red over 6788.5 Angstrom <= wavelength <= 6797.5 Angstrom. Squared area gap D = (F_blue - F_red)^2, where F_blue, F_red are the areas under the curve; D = 534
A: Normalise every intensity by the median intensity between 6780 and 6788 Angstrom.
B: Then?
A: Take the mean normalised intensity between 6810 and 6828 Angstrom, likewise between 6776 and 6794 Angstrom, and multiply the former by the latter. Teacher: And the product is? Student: 0.943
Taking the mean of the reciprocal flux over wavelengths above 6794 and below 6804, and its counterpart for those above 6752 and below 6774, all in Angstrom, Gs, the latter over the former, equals 1.03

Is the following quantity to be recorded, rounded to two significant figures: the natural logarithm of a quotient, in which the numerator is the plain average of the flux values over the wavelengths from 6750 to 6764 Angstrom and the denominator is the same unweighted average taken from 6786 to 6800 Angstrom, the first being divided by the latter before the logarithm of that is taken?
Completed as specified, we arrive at -0.025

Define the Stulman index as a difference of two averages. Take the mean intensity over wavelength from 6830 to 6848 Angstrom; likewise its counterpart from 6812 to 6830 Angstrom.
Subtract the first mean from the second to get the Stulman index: 0.21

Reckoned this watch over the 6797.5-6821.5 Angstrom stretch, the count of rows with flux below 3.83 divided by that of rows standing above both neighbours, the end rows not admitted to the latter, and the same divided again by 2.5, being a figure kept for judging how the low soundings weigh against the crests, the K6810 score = 1.2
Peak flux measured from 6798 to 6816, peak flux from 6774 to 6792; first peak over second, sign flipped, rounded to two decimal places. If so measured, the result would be -1.05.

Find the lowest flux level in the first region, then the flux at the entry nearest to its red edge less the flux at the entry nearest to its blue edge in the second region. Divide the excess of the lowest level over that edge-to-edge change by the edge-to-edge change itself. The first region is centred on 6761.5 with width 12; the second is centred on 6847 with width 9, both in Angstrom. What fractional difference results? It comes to 28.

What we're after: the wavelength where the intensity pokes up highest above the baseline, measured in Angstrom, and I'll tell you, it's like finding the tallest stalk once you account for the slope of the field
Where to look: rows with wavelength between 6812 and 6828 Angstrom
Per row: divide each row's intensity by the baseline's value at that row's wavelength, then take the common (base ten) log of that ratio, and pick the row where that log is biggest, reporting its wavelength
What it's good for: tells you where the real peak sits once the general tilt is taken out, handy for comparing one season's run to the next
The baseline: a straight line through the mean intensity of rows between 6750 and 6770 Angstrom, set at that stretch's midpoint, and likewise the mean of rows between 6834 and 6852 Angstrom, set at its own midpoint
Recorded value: 6820.0 Angstrom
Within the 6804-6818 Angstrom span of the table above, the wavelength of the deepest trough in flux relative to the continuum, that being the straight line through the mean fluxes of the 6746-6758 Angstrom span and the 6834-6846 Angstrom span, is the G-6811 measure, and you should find 6817.0 Angstrom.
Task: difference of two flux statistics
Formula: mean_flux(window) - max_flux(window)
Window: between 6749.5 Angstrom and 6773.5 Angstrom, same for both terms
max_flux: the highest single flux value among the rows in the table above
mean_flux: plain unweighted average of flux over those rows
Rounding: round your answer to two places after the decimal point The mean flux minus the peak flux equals -0.31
